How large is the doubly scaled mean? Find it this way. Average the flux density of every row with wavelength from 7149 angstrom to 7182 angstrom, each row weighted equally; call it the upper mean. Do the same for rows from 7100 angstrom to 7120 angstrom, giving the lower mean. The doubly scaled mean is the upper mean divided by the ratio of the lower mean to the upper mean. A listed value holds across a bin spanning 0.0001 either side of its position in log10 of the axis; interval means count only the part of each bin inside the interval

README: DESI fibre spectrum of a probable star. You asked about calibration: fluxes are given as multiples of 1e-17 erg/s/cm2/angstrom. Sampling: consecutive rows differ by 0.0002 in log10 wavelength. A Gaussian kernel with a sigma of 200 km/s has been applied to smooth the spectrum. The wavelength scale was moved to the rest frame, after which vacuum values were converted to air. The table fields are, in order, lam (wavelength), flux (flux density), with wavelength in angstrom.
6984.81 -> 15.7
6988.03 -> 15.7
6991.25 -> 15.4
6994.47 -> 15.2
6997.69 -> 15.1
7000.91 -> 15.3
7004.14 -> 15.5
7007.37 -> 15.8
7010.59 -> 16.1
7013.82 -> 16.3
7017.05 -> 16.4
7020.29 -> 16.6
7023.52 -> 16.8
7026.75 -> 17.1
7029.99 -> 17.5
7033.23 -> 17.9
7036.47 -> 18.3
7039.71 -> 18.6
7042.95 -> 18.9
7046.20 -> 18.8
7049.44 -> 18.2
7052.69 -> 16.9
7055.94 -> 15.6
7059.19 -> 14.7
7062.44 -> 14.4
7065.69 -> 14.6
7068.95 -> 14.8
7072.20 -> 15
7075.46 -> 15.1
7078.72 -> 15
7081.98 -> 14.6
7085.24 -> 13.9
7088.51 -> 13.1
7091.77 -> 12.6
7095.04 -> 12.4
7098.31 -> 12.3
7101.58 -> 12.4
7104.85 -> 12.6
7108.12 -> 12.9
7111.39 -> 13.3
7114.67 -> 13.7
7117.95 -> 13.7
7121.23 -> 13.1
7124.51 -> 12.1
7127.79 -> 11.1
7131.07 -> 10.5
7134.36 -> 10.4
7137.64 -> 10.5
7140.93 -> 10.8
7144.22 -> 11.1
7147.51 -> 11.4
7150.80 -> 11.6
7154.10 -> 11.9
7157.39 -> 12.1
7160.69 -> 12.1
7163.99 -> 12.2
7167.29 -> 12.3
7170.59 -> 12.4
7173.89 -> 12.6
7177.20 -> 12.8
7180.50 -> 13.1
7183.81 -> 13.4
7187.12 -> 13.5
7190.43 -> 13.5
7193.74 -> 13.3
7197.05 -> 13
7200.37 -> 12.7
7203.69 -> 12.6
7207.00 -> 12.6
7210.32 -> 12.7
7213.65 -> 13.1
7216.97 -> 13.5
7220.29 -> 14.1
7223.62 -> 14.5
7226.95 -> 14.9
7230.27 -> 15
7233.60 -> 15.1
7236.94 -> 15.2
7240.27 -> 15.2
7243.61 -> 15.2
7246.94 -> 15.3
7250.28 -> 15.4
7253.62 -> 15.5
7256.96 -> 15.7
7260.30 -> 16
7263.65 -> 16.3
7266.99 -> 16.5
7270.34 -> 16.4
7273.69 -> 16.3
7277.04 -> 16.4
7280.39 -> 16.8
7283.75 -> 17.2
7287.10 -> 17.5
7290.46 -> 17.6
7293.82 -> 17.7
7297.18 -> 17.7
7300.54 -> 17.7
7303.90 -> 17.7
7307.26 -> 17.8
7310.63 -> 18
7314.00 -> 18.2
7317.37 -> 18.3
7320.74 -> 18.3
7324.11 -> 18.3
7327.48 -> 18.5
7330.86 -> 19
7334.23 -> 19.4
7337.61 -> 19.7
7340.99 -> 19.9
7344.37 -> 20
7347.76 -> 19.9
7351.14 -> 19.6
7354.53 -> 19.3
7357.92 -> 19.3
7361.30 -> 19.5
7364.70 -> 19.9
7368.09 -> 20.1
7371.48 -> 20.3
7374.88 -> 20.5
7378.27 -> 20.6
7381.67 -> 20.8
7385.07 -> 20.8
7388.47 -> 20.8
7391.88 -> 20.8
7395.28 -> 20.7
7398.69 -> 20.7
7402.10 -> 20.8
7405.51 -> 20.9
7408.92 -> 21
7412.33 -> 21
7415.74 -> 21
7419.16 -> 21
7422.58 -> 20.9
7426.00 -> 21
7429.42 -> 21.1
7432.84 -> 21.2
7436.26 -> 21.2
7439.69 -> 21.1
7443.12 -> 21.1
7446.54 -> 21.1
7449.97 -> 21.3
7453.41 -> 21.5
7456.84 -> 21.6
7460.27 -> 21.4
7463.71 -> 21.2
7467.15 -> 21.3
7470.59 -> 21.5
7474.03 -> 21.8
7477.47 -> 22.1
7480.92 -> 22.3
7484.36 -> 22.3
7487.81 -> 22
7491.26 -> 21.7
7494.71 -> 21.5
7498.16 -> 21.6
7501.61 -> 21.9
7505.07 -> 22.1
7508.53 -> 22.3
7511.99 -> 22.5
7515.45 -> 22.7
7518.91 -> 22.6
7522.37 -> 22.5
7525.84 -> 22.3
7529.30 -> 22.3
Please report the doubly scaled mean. 12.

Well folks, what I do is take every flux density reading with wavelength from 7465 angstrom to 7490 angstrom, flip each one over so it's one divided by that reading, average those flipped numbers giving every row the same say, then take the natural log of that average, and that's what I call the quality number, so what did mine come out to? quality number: -3.09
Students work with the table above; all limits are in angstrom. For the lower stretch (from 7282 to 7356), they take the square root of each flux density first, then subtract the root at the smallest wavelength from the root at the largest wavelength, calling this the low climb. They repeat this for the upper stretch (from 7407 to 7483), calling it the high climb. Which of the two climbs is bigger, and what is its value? 0.25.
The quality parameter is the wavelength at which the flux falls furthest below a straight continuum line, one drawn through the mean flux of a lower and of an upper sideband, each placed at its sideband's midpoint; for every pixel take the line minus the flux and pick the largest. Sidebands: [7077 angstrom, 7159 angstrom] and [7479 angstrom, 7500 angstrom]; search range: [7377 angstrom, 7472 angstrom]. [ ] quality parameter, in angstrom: 7463.71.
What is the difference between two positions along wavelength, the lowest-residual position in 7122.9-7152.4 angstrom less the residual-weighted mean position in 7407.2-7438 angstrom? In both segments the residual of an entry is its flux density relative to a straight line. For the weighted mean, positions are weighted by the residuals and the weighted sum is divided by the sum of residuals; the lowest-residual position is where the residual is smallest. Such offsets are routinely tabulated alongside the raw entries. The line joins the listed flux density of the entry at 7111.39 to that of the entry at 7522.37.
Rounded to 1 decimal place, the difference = -286.8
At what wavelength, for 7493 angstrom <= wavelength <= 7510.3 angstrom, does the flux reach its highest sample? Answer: 7508.53 angstrom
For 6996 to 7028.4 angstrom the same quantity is 7026.75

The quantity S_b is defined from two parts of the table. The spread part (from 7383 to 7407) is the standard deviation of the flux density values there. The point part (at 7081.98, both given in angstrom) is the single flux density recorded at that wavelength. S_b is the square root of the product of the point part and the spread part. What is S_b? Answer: 1.0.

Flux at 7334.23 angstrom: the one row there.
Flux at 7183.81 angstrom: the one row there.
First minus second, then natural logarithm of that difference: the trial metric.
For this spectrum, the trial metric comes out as 1.8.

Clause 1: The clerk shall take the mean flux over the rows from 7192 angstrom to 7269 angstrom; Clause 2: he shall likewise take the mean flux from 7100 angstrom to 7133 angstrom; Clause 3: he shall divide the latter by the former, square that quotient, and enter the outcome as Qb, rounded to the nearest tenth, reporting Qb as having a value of 0.7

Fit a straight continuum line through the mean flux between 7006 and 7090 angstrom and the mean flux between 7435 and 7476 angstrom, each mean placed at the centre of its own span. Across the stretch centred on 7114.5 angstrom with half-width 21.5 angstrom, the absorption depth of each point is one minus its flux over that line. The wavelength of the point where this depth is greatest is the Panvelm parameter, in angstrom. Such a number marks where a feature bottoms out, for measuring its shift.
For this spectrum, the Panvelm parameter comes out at 7134.36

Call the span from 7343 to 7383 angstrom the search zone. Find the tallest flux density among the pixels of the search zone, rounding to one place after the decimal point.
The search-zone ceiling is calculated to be 20.8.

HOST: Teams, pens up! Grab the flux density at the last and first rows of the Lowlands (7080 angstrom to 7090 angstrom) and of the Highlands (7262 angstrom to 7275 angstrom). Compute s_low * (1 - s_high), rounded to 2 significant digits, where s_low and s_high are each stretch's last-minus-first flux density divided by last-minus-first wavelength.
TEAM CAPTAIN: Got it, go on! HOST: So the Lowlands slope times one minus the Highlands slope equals -0.23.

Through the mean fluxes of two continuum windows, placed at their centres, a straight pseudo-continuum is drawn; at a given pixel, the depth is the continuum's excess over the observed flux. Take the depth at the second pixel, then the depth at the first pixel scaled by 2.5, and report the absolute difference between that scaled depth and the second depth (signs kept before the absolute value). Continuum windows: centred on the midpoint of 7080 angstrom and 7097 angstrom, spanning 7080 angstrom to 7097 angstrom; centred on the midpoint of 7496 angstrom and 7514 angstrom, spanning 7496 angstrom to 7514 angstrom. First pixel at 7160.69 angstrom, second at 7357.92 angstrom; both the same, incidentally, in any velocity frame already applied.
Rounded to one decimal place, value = 7.2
